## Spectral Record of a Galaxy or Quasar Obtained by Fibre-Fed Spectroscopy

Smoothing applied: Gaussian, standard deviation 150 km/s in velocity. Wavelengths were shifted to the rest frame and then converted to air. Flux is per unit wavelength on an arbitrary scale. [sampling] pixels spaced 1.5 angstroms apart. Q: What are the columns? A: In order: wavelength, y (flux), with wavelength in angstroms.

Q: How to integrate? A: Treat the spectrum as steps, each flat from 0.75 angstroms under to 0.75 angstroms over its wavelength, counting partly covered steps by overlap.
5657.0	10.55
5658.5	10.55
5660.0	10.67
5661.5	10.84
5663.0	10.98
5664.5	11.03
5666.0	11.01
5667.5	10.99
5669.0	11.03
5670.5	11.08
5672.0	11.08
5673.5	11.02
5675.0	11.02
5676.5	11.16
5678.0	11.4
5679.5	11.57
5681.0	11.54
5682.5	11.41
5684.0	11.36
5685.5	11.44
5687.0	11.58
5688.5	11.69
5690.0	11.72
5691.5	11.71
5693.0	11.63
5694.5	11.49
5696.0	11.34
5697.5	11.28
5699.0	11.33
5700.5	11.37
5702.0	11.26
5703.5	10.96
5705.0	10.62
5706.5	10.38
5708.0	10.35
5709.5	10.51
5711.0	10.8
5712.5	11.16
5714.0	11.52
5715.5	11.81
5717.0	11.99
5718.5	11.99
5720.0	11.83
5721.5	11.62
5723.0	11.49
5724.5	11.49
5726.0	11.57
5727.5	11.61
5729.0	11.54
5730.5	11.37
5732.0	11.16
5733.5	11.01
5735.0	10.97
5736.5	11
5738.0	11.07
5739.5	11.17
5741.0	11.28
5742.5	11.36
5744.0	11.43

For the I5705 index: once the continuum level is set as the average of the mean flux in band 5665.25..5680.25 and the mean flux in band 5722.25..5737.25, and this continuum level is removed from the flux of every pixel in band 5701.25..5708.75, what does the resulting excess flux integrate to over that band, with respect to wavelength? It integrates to -4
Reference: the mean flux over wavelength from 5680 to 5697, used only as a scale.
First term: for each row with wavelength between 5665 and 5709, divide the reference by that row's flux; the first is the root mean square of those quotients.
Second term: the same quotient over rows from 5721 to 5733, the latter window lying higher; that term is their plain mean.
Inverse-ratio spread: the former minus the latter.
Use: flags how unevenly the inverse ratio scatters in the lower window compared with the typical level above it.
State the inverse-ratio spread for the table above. 0.02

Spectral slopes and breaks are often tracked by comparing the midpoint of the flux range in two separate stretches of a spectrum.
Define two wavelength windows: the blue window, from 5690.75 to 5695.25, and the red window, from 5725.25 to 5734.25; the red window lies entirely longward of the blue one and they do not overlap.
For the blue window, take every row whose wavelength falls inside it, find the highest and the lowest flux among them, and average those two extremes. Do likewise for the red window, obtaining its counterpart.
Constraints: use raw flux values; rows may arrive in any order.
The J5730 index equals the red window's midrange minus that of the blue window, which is -0.29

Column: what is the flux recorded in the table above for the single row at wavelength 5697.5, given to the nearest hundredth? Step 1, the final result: 11.28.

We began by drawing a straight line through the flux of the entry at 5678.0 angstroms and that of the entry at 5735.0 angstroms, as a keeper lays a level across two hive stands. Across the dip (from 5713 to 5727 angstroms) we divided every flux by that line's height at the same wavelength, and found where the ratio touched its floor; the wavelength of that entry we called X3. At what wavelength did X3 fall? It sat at 5714.0 angstroms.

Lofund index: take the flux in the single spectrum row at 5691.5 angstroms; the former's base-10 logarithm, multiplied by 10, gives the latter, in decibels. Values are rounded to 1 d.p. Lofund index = 10.7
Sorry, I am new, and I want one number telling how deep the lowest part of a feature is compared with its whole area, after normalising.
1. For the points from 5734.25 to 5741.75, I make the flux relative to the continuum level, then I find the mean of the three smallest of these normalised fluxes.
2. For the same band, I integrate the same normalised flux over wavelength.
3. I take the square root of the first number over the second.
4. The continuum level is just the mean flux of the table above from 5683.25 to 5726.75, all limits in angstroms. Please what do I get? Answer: 0.3638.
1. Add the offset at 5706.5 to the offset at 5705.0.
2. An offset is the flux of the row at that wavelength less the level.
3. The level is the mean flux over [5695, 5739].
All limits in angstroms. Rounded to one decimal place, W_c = -1.5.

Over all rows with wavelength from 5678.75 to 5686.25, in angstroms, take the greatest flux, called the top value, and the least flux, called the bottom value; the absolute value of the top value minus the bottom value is 0.21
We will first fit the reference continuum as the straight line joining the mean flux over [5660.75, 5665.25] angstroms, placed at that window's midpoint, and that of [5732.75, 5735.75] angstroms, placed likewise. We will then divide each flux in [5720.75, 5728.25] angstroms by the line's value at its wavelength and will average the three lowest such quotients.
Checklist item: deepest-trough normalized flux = 1.048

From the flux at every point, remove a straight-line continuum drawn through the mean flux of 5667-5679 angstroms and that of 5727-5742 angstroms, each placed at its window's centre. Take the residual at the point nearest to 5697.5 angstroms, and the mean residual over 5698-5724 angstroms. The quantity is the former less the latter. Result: 0.1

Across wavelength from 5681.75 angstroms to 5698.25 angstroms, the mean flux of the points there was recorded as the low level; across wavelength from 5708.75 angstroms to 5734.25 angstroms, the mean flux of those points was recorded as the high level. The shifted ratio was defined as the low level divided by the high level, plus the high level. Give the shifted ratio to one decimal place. 12.4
